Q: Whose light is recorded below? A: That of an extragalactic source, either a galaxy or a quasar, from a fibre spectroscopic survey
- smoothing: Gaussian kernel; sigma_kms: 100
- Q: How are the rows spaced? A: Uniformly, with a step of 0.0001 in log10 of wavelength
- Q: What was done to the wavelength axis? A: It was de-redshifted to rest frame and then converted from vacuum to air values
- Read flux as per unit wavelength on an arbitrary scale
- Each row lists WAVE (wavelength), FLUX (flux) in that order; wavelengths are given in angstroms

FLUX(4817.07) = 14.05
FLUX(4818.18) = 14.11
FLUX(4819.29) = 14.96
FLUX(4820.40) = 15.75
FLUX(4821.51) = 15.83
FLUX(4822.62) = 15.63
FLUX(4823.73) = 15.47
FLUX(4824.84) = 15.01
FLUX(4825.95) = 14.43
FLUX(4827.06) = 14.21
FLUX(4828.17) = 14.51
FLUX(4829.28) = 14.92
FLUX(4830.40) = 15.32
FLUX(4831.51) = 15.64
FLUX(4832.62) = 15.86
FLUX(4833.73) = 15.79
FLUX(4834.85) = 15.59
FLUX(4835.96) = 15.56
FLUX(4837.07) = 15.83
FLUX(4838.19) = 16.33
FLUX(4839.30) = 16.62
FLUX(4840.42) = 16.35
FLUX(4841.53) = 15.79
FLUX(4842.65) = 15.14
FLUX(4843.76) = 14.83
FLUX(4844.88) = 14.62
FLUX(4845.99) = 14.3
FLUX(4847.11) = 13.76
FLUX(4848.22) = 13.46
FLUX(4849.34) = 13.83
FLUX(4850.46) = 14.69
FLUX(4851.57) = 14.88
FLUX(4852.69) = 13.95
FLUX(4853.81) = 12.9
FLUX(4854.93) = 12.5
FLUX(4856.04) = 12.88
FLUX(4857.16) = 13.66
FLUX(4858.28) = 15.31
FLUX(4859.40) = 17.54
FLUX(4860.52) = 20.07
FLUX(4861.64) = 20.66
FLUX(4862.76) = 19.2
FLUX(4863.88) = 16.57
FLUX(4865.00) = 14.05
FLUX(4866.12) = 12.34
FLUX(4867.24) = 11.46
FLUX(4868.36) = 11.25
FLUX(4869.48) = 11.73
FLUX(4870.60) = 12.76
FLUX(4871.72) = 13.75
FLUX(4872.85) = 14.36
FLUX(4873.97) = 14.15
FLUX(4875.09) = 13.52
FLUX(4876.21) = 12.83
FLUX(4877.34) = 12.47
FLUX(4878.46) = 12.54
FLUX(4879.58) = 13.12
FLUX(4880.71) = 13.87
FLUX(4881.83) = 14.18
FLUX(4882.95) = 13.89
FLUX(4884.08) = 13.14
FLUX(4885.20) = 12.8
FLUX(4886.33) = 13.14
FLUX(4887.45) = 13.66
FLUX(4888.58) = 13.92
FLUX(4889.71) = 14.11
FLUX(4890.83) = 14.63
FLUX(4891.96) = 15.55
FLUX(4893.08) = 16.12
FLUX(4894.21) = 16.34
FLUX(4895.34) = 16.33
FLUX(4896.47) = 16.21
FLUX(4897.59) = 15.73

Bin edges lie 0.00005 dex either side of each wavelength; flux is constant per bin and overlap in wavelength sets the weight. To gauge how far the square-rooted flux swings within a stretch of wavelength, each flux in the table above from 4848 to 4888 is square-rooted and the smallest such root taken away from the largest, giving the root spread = 1.2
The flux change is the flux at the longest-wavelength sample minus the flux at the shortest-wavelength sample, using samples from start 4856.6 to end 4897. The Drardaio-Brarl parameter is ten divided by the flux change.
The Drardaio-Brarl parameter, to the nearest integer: 4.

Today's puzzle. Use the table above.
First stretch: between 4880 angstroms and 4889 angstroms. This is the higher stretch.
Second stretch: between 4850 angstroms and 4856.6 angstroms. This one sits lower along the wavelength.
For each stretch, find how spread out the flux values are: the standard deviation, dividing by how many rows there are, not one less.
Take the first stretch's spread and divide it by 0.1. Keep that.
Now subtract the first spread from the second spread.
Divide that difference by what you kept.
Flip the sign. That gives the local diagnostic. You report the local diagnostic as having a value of -0.10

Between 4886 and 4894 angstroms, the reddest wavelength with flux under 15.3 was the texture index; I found 4890.83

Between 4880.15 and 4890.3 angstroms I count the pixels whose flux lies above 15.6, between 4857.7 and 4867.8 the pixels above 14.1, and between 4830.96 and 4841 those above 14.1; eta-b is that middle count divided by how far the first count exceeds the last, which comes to -0.67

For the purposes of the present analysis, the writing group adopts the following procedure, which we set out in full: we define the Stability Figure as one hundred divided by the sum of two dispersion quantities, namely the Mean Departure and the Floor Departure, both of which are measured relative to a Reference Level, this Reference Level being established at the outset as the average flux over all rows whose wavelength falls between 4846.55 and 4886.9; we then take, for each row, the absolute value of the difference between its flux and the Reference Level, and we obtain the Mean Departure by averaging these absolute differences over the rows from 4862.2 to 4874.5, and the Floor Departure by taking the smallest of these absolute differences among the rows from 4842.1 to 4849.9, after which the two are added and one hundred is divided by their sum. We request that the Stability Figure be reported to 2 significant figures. 51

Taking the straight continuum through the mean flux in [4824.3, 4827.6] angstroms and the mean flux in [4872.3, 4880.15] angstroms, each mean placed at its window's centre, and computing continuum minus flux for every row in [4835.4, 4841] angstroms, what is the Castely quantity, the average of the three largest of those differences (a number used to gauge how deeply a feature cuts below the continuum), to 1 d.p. -1.6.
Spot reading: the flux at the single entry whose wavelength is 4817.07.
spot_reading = 14.05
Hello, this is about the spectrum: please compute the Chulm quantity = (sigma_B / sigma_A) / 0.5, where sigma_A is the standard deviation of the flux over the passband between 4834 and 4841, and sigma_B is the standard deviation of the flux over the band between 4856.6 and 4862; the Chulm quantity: 13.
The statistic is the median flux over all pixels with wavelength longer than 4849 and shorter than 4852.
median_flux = 14.7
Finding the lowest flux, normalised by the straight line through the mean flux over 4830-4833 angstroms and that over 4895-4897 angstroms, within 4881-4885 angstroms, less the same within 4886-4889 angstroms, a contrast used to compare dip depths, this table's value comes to 0.001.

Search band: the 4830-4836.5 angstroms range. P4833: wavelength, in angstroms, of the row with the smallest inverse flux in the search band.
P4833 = 4832.62 angstroms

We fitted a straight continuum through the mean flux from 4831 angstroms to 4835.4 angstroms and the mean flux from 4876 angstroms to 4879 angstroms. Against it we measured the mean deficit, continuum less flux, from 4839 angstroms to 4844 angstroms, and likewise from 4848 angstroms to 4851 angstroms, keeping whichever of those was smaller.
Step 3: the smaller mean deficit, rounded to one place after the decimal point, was -0.6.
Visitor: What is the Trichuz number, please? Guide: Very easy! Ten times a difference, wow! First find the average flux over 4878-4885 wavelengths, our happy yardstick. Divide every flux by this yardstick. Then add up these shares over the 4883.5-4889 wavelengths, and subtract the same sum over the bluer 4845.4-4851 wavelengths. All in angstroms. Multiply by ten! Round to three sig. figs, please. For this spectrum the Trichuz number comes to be -2.51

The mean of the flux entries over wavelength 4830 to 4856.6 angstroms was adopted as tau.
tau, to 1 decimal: 14.9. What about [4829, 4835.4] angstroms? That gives 15.5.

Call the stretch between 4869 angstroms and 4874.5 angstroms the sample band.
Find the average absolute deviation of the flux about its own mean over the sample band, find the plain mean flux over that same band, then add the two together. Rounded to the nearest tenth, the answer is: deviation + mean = 14.2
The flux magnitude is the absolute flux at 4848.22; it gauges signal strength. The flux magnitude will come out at 13.5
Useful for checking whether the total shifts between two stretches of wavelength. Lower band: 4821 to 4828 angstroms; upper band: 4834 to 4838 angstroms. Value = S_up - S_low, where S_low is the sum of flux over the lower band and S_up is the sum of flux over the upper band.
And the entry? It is -44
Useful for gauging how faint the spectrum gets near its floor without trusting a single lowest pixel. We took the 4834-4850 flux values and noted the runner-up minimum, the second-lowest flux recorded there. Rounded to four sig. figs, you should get 13.76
